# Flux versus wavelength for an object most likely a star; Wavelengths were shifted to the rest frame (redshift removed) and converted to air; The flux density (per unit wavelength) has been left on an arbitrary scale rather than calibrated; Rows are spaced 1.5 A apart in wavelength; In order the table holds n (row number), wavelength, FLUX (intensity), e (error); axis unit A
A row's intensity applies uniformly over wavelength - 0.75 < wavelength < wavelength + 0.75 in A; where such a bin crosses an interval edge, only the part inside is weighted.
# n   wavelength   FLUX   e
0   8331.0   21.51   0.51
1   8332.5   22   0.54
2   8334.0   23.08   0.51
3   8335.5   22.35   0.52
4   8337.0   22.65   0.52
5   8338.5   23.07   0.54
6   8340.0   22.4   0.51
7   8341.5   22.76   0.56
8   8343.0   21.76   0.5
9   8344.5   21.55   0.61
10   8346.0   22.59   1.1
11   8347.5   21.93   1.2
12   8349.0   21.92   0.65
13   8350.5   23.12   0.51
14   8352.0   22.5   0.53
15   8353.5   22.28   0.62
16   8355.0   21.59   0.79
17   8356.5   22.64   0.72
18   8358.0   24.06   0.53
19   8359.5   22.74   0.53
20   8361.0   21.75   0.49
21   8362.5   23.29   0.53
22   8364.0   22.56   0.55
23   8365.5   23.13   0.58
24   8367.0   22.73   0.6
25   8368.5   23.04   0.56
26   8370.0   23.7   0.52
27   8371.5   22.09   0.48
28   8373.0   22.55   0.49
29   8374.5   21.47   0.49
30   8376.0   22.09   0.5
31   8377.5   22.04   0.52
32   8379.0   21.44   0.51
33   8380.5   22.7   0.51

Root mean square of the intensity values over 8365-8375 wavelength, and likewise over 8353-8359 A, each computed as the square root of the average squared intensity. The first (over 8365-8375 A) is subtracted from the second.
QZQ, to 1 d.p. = 0.0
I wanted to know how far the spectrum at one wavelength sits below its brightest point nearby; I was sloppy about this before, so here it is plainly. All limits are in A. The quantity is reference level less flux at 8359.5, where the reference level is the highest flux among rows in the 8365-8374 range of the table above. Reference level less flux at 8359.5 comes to 1.0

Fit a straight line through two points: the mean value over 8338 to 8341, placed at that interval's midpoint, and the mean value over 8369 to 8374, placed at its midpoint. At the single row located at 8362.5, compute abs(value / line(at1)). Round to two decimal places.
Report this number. 1.02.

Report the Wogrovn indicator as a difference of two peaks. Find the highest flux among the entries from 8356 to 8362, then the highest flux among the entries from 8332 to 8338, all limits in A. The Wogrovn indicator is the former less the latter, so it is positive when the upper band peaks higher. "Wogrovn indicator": 1.0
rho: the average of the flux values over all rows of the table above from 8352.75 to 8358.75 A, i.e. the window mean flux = 22.6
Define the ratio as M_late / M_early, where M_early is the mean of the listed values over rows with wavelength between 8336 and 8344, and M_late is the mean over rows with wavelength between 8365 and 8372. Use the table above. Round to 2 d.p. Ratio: 1.02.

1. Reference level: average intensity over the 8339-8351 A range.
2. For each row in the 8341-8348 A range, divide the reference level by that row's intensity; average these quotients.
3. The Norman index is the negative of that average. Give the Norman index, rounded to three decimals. -1.007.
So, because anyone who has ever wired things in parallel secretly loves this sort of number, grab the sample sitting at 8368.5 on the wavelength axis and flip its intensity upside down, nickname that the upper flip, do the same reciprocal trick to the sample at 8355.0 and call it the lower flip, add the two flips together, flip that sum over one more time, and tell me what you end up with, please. 11.1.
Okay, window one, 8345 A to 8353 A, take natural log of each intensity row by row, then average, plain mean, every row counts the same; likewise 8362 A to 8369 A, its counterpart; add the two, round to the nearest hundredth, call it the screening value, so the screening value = 6.24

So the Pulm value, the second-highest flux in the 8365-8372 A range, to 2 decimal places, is 23.13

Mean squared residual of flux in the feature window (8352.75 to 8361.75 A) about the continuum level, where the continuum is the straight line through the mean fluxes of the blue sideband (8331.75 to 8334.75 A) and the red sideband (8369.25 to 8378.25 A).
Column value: 0.67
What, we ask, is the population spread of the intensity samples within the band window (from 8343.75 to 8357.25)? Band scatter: 0.50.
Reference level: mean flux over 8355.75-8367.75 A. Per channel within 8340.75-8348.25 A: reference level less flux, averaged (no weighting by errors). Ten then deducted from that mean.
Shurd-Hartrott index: -9.3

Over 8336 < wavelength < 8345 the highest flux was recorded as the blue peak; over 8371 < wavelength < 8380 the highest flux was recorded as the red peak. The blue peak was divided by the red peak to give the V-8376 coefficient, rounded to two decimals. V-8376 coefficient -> 1.02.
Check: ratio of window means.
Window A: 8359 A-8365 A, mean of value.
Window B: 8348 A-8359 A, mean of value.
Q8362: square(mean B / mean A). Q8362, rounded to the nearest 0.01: 1.00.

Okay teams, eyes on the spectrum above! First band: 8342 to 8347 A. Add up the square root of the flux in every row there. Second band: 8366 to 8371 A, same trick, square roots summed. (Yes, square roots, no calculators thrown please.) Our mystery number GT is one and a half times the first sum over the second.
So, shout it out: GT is 1.46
